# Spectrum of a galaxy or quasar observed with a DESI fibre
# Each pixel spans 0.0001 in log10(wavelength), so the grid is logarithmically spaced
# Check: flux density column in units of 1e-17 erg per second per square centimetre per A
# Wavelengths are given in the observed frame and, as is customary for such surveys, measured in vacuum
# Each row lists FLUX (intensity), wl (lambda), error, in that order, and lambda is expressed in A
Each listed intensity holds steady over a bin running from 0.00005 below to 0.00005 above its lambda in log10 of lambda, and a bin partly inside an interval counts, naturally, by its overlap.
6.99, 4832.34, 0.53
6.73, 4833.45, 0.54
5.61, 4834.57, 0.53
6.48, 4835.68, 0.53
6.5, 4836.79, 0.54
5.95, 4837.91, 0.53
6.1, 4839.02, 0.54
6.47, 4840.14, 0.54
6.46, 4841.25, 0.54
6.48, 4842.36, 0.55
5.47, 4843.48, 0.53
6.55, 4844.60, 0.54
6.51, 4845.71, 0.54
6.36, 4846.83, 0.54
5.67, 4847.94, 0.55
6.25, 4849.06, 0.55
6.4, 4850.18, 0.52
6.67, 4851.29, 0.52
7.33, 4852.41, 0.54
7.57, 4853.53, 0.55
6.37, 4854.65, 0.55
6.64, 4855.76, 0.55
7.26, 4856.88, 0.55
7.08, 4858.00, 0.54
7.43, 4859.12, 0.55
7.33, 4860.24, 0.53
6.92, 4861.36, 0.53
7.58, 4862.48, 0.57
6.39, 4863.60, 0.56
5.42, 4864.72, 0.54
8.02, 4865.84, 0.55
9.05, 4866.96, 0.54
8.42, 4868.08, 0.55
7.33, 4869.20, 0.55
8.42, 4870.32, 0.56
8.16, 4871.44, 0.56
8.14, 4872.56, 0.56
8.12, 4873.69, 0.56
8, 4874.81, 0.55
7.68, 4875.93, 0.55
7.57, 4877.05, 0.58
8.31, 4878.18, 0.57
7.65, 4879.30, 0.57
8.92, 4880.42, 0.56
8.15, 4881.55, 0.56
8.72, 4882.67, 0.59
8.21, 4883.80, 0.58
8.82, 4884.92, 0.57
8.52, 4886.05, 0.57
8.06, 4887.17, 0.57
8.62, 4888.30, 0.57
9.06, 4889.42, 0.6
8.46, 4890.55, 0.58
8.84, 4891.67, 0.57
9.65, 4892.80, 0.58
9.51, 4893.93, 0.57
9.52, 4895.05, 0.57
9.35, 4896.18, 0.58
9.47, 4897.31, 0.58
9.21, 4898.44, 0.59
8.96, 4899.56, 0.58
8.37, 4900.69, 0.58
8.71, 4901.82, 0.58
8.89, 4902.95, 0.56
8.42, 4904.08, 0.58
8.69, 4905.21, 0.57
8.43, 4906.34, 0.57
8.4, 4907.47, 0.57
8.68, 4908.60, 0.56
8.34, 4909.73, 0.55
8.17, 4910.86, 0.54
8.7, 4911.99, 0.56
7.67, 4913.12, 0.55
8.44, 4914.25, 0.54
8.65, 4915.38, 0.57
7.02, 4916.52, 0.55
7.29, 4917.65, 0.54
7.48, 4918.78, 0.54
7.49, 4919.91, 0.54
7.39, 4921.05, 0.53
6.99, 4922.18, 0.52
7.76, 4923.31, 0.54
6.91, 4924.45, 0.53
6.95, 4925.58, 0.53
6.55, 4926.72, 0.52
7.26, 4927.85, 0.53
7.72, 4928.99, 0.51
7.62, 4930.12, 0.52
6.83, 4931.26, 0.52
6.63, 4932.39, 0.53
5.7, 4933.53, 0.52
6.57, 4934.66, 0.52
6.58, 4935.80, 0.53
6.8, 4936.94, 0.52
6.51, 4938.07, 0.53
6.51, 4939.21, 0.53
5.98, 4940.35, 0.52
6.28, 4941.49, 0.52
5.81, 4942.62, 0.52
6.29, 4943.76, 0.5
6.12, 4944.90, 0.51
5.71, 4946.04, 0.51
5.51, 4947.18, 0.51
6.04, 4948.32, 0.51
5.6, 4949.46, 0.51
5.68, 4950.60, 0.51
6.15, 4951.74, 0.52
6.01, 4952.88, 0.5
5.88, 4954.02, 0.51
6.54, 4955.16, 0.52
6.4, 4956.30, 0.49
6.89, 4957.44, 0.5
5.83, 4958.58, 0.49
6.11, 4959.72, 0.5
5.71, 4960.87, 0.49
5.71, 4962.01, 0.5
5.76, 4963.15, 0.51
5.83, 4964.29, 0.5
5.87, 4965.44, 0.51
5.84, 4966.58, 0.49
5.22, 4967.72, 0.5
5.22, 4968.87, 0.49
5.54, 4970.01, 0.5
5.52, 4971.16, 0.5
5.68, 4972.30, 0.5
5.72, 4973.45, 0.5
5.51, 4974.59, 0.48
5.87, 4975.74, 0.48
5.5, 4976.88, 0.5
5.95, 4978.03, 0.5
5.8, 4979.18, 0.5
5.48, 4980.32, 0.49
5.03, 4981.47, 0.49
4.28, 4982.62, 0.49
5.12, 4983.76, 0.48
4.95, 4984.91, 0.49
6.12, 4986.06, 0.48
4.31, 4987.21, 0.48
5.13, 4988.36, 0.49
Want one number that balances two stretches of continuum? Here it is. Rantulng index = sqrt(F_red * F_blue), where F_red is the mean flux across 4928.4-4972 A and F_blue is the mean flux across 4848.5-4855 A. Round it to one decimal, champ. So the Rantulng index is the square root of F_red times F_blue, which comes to 6.4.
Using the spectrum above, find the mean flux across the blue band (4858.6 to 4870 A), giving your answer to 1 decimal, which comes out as 7.4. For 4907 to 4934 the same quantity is 7.5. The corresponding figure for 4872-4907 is 8.6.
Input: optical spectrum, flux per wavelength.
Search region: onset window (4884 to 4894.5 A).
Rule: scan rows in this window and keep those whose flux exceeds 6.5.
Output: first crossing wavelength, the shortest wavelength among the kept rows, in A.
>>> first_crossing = 4884.92 A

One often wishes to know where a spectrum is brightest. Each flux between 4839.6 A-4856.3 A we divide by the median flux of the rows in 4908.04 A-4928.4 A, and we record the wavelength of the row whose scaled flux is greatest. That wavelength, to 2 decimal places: 4853.53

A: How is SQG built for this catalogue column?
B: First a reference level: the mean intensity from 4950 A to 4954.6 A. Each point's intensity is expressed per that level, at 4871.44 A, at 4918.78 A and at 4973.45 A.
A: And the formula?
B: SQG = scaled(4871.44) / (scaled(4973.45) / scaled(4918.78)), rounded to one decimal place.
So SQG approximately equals 1.8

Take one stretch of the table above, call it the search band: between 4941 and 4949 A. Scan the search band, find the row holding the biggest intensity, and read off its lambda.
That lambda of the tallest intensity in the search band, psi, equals 4943.76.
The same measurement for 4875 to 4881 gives 4880.42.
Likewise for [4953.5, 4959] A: 4957.44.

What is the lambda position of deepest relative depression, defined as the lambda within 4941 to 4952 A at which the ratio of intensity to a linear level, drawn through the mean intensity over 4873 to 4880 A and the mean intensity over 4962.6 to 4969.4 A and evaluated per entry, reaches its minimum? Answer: 4947.18 A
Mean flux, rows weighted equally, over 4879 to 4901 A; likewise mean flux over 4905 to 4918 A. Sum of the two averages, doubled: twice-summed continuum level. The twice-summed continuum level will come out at 34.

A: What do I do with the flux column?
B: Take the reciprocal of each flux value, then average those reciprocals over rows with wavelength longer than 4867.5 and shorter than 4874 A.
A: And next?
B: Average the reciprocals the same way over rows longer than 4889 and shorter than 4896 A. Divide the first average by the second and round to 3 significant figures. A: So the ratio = 1.13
